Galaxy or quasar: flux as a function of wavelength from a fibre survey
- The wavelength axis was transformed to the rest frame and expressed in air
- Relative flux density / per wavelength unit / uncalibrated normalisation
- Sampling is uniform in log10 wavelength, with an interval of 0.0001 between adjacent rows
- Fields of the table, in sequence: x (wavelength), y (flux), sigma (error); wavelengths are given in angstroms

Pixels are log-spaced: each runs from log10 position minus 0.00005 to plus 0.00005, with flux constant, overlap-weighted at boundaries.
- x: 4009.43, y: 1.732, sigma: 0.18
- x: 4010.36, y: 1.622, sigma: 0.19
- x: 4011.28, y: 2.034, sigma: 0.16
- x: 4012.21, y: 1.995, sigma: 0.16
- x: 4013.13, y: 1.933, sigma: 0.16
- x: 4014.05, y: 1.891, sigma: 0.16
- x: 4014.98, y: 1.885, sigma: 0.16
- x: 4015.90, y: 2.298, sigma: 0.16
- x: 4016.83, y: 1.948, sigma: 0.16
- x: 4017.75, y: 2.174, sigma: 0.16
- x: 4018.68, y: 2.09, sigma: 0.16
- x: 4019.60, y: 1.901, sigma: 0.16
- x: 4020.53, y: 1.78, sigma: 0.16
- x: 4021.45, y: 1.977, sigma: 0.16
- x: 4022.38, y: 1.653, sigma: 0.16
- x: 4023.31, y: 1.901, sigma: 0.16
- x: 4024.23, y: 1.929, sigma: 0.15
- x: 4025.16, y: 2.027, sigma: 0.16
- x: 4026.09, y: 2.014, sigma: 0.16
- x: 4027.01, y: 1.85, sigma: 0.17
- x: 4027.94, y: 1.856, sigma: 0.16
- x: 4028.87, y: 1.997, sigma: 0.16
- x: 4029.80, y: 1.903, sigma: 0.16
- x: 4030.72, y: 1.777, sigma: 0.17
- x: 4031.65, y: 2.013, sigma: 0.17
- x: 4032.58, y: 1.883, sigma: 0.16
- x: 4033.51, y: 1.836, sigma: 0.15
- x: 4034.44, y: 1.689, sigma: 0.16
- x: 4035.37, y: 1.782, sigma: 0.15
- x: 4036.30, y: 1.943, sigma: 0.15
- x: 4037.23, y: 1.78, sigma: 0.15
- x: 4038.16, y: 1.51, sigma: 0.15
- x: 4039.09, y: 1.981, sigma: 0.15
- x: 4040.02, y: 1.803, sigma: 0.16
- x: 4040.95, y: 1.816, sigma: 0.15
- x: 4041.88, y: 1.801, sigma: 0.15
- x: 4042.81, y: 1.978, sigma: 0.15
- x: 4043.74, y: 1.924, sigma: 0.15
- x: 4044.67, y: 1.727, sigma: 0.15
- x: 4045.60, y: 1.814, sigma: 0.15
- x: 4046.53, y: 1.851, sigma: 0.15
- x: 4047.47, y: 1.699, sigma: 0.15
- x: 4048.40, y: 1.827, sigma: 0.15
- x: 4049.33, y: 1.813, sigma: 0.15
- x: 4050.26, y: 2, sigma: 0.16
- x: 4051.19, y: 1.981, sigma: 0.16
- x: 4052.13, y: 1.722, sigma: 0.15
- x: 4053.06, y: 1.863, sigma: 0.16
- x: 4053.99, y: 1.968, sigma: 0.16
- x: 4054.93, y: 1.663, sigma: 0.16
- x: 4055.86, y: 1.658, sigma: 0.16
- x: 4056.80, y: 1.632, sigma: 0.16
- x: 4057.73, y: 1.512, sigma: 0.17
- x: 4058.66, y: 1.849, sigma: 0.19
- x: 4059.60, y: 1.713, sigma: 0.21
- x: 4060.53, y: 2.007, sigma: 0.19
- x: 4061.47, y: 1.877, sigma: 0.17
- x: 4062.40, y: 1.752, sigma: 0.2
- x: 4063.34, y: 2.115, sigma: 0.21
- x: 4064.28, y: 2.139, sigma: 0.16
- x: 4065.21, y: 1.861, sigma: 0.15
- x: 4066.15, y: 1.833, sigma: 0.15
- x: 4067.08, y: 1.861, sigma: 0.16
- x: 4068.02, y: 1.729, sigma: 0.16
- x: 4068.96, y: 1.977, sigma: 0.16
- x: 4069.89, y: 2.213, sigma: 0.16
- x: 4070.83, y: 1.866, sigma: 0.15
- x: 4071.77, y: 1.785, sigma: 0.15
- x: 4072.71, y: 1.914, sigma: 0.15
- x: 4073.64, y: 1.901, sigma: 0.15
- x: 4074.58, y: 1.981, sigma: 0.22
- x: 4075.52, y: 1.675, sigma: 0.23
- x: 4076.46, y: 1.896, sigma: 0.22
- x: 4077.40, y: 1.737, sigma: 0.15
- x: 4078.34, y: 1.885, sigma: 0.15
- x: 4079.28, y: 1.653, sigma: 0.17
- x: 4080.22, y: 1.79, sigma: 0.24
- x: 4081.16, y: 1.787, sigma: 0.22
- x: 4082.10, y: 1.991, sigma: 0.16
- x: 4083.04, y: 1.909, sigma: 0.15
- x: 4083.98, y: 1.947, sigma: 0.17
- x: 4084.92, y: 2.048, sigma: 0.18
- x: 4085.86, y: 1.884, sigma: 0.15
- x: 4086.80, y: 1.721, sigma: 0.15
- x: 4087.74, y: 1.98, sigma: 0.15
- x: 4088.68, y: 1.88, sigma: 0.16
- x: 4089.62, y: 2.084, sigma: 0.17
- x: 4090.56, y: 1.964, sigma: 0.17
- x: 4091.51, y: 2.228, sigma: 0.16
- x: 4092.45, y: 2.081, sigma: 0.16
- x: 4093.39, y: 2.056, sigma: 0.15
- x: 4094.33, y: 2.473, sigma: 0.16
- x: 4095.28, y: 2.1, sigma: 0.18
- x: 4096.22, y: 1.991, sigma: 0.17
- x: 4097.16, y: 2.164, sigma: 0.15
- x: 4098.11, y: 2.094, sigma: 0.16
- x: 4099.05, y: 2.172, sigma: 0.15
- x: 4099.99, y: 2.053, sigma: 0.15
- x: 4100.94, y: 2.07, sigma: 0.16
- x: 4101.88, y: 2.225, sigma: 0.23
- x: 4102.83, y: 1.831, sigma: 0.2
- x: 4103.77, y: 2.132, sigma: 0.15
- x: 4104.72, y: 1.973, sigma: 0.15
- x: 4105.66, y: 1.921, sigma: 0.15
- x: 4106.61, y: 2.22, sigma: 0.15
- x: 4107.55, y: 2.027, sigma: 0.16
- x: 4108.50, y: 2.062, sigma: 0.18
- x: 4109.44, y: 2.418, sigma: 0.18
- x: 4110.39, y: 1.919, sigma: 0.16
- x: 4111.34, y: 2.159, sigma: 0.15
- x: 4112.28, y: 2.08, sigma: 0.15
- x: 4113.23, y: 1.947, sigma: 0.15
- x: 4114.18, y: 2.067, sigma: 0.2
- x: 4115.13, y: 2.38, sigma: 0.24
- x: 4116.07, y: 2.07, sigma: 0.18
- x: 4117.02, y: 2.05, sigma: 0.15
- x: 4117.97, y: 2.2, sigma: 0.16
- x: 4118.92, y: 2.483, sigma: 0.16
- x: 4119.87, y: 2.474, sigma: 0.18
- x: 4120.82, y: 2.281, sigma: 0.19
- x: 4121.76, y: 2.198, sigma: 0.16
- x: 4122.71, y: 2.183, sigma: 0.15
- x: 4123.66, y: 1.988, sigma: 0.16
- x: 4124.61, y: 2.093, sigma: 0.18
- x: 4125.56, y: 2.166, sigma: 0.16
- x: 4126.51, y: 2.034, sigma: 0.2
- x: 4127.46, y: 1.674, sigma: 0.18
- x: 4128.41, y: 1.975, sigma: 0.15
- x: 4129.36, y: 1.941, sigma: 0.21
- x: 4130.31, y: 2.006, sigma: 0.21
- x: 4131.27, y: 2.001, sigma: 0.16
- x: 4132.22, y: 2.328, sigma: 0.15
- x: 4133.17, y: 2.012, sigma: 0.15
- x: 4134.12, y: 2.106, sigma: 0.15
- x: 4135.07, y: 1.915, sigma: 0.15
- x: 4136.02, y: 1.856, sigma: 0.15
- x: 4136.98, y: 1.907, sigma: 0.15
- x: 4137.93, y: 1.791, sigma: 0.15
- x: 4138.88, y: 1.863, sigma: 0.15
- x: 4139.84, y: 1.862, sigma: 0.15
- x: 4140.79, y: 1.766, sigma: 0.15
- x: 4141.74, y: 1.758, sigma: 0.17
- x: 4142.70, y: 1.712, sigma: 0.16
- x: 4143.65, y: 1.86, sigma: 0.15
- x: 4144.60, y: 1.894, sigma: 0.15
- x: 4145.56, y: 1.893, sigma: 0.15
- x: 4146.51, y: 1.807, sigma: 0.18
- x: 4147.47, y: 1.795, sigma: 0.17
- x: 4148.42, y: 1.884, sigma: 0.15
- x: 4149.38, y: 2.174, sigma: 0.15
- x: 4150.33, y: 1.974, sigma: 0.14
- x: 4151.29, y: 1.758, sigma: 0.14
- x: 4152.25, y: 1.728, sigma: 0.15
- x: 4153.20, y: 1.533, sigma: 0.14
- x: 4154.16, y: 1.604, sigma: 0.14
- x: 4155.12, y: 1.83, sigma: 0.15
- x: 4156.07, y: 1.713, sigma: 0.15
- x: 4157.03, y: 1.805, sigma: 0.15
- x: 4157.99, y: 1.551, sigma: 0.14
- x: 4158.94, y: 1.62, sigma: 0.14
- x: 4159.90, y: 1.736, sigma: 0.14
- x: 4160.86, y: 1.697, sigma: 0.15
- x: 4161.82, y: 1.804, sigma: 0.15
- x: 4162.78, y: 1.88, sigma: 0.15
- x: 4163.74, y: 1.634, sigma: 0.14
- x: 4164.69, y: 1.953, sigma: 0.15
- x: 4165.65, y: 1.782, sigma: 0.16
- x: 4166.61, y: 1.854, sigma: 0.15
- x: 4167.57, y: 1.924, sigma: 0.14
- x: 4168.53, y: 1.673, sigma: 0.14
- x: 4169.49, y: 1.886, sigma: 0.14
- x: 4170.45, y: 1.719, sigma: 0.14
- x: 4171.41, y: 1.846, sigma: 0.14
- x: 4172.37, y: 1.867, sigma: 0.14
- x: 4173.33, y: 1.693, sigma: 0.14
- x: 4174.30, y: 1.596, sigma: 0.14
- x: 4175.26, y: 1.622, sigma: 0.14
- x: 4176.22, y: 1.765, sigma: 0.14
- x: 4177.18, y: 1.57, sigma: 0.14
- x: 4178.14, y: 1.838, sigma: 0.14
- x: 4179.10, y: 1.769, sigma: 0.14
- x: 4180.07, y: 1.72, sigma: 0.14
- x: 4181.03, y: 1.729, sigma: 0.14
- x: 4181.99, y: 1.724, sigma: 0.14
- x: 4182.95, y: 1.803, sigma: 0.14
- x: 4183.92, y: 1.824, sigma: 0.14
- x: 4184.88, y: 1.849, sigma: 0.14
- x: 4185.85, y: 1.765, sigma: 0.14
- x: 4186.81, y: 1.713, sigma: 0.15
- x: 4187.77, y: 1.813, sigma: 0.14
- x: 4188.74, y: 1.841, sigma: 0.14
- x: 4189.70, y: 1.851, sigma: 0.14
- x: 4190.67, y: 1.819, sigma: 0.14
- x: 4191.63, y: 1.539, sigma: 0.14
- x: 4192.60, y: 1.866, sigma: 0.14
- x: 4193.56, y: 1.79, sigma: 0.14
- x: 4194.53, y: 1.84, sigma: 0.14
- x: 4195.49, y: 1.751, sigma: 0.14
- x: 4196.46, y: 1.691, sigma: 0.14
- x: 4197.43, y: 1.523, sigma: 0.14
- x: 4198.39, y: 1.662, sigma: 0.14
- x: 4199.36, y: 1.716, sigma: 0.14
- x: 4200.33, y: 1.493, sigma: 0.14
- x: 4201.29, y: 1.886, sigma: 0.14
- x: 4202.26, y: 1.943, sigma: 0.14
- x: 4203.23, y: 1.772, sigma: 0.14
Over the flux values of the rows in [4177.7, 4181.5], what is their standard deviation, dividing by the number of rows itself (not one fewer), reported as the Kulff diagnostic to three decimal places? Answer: 0.047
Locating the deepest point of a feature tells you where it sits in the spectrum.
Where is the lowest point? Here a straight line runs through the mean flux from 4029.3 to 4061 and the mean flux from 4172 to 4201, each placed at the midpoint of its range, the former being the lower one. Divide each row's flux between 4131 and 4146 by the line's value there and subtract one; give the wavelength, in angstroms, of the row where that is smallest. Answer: 4142.70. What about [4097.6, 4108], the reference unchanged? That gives 4102.83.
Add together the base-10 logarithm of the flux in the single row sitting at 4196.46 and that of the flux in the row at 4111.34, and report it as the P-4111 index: 0.56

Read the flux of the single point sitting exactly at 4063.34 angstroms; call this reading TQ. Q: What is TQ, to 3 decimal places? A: 2.115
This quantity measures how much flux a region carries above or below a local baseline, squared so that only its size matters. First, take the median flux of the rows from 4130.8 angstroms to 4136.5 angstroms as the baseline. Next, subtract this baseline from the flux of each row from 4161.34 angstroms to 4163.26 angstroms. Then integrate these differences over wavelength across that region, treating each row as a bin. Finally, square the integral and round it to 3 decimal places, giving 0.099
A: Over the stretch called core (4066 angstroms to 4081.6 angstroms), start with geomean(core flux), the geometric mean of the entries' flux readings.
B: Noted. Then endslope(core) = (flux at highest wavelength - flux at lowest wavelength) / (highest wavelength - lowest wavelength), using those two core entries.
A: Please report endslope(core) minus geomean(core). -1.85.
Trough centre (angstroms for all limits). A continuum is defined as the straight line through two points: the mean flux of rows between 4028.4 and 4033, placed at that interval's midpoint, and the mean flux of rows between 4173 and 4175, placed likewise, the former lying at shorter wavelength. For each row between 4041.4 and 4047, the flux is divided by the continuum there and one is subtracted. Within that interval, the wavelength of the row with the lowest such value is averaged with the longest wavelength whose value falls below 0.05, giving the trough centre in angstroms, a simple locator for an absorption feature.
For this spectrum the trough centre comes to 4045.6 angstroms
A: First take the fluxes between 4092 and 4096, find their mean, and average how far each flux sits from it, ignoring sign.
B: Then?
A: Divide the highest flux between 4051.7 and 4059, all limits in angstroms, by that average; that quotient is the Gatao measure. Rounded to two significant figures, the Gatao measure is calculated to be 13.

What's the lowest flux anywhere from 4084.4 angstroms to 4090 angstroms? 1.721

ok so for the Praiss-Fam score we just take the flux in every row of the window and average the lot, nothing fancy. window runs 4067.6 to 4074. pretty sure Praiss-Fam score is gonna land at 1.91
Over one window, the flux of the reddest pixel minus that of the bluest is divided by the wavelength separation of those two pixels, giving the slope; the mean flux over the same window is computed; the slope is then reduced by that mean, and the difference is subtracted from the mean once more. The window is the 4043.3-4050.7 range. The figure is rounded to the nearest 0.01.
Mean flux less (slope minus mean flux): 3.65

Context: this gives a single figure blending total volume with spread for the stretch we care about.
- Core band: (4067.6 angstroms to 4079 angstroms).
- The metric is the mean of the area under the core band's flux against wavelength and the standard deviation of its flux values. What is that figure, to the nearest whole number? 11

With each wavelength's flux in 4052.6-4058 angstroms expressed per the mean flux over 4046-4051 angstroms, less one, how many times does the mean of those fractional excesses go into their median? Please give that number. 1.5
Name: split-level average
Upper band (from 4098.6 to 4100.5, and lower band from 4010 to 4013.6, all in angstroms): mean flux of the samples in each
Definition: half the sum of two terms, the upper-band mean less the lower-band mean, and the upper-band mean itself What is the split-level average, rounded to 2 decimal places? 1.16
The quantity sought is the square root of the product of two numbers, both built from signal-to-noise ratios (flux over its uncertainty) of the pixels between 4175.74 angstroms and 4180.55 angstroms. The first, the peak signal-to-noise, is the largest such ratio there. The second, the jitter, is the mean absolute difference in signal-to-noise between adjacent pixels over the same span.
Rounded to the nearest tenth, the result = 3.7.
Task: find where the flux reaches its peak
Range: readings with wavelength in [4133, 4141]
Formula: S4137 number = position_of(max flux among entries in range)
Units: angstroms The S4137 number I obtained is 4134.12 angstroms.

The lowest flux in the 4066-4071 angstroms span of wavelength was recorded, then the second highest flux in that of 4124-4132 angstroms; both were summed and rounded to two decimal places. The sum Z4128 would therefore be 3.82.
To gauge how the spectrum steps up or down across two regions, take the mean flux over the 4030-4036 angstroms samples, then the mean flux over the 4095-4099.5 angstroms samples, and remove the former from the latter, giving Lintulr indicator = 0.27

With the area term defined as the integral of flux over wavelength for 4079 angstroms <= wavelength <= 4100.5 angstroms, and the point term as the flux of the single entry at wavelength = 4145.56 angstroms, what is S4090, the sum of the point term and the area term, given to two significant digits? 45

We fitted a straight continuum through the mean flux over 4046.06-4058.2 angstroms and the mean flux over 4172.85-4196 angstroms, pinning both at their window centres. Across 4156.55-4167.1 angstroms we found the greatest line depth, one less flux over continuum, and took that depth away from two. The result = 1.88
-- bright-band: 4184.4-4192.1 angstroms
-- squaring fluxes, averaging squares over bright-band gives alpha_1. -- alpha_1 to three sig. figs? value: 3.16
